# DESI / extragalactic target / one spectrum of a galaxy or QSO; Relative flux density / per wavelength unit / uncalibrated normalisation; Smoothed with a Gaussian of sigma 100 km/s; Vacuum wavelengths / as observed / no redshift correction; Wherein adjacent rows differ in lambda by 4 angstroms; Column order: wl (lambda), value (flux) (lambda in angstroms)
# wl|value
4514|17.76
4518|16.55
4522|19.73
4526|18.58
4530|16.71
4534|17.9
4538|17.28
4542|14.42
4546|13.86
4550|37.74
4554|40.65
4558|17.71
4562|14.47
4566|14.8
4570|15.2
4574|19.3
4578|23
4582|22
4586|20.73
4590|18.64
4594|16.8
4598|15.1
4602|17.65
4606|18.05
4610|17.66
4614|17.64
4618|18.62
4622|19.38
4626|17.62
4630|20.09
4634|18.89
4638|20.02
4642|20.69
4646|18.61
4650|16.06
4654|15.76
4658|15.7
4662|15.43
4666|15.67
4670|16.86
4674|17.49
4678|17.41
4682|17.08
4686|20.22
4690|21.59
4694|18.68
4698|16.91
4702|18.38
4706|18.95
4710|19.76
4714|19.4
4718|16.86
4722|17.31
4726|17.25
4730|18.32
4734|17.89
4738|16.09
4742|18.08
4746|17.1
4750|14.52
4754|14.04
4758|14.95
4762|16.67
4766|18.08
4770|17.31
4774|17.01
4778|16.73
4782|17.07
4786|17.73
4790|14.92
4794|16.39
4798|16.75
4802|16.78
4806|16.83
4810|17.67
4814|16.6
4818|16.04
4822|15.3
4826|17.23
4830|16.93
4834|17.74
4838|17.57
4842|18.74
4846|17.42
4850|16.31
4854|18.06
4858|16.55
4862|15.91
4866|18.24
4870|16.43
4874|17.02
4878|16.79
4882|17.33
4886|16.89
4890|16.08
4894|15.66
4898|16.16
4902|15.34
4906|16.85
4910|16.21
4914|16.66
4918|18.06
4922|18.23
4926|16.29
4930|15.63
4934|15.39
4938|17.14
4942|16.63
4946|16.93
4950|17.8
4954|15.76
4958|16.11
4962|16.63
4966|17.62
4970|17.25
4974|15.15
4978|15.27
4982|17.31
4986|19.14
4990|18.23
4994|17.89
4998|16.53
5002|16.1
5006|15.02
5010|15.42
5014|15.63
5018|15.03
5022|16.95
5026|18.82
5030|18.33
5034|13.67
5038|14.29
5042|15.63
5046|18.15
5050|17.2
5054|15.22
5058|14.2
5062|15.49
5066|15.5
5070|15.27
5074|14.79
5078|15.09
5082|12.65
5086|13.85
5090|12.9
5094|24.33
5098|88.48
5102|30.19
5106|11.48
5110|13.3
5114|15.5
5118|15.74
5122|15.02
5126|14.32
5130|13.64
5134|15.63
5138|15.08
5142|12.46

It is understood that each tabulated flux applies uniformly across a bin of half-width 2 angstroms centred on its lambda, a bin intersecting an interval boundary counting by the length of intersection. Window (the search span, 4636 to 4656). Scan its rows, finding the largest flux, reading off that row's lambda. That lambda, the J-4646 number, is 4642 angstroms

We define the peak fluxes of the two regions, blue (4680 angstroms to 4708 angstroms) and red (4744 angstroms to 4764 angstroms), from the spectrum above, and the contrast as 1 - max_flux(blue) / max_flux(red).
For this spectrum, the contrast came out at -0.26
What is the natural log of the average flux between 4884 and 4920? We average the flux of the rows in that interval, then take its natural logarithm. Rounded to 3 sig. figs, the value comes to 2.80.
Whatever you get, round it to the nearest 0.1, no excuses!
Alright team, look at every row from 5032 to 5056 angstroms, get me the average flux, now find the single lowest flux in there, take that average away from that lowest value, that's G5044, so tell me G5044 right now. -2.0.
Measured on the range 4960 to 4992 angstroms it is -1.9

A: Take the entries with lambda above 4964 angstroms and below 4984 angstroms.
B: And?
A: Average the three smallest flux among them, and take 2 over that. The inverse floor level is 0.126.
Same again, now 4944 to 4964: 0.124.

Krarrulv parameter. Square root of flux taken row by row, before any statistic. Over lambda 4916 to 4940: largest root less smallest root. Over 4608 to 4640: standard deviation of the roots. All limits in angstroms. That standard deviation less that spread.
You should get -0.2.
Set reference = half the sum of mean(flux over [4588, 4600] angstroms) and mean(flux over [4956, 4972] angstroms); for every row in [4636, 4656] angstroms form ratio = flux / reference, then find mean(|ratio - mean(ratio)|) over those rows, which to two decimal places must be 0.11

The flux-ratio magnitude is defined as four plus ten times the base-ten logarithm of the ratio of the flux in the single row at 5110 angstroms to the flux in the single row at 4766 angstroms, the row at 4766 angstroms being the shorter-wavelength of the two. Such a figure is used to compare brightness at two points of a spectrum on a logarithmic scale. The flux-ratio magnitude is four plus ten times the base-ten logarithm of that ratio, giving 2.67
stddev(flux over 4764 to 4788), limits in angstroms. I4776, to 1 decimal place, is 0.5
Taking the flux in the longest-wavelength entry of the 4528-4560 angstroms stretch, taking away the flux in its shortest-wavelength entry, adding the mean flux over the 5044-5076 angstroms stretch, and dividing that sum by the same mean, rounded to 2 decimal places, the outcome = 1.06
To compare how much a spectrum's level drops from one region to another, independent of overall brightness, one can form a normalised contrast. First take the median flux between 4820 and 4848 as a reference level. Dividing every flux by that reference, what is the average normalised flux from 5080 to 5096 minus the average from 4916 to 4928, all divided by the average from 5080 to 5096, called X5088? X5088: -0.10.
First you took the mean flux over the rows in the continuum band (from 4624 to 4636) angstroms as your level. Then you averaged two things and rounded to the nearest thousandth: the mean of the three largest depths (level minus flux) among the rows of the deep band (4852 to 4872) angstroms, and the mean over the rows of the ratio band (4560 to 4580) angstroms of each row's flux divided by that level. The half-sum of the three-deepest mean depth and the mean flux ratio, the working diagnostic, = 1.745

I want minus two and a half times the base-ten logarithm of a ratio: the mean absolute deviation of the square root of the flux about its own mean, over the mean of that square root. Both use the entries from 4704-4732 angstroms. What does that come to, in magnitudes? 3.9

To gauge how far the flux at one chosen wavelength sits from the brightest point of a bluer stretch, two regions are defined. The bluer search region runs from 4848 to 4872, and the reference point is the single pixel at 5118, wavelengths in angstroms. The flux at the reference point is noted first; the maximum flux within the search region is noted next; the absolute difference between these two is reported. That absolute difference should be 2.5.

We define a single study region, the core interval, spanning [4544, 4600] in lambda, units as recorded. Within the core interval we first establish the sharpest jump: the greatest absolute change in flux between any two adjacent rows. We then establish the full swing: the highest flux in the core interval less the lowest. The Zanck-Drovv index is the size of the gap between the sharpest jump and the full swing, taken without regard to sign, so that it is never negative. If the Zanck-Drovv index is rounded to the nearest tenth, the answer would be 2.9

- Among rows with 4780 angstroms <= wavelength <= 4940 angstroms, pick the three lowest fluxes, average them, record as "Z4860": 15.2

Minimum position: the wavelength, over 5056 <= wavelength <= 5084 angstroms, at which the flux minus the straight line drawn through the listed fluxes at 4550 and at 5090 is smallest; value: 5082 angstroms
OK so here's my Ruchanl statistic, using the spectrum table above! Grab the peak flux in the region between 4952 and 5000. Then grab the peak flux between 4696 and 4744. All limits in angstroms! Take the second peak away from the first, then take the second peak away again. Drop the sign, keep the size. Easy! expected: 20.4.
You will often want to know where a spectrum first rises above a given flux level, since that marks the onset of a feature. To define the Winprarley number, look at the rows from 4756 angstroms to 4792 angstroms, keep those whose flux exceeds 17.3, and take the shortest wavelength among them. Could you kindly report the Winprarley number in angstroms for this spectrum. 4766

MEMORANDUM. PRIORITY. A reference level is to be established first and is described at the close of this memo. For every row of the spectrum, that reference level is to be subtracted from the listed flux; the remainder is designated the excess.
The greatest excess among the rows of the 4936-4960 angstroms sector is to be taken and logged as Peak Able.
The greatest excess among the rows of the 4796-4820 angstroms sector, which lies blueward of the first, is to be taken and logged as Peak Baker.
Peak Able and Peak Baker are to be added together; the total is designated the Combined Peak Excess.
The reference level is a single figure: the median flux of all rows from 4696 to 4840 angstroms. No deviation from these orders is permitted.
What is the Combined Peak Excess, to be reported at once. 1.4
